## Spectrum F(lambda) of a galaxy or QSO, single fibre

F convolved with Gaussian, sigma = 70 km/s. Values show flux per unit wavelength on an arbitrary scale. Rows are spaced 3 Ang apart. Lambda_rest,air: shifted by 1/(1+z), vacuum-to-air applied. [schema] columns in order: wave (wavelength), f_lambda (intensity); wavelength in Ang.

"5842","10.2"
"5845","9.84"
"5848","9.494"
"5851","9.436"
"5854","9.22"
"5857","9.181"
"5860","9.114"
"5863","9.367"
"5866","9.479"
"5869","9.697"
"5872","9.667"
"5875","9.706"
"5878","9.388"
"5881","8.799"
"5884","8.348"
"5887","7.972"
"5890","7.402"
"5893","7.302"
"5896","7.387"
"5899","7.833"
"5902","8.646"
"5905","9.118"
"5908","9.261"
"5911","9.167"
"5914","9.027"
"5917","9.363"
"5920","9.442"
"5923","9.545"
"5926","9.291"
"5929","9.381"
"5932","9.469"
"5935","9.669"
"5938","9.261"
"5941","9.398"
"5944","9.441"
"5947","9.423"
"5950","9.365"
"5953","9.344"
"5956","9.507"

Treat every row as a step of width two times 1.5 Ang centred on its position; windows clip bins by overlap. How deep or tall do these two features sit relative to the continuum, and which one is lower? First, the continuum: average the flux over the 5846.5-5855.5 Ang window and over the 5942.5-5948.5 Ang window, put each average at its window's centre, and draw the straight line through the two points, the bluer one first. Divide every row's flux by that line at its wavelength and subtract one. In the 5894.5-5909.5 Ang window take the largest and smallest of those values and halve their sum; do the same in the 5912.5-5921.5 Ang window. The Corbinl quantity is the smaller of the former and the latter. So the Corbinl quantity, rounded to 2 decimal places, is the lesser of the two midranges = -0.12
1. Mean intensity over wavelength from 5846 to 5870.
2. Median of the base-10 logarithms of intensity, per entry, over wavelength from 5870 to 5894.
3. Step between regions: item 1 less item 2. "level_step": 8.44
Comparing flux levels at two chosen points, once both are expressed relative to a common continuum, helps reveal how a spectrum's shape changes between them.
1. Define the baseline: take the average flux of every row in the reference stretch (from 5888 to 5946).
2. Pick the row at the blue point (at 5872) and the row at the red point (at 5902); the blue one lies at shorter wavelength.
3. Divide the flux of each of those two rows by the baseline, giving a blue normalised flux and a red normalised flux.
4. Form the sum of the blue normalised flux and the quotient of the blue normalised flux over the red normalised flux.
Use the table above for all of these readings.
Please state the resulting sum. 2.20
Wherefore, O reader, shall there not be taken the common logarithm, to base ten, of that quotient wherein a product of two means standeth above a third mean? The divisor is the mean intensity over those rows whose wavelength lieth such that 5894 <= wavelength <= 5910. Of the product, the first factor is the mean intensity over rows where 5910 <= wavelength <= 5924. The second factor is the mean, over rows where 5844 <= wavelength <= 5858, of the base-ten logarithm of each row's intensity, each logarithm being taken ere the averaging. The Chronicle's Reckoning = 0.031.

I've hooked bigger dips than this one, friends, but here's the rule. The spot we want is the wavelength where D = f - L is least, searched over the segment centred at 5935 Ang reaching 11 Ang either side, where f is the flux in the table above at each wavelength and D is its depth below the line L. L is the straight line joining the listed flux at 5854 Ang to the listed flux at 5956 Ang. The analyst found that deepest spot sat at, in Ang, 5938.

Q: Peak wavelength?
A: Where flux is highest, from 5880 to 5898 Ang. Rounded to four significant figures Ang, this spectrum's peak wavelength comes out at 5881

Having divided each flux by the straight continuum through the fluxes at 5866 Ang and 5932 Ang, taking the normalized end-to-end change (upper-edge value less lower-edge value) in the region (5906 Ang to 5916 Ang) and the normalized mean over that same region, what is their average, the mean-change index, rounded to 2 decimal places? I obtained 0.47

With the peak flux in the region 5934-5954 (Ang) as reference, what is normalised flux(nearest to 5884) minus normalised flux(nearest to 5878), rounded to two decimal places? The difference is -0.11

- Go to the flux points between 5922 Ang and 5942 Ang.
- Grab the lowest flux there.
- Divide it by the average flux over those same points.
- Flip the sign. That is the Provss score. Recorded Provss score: -0.982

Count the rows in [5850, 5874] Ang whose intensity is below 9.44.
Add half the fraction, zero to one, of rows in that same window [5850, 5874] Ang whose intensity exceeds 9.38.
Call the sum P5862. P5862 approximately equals 5.25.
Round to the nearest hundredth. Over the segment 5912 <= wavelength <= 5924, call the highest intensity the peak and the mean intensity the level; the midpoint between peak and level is 9.44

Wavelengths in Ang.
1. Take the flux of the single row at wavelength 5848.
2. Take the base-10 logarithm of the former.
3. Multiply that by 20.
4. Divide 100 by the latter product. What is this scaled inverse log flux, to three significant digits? 5.12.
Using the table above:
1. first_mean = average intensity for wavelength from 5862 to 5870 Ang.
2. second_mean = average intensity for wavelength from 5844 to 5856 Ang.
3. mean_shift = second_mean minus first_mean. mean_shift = 0.0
